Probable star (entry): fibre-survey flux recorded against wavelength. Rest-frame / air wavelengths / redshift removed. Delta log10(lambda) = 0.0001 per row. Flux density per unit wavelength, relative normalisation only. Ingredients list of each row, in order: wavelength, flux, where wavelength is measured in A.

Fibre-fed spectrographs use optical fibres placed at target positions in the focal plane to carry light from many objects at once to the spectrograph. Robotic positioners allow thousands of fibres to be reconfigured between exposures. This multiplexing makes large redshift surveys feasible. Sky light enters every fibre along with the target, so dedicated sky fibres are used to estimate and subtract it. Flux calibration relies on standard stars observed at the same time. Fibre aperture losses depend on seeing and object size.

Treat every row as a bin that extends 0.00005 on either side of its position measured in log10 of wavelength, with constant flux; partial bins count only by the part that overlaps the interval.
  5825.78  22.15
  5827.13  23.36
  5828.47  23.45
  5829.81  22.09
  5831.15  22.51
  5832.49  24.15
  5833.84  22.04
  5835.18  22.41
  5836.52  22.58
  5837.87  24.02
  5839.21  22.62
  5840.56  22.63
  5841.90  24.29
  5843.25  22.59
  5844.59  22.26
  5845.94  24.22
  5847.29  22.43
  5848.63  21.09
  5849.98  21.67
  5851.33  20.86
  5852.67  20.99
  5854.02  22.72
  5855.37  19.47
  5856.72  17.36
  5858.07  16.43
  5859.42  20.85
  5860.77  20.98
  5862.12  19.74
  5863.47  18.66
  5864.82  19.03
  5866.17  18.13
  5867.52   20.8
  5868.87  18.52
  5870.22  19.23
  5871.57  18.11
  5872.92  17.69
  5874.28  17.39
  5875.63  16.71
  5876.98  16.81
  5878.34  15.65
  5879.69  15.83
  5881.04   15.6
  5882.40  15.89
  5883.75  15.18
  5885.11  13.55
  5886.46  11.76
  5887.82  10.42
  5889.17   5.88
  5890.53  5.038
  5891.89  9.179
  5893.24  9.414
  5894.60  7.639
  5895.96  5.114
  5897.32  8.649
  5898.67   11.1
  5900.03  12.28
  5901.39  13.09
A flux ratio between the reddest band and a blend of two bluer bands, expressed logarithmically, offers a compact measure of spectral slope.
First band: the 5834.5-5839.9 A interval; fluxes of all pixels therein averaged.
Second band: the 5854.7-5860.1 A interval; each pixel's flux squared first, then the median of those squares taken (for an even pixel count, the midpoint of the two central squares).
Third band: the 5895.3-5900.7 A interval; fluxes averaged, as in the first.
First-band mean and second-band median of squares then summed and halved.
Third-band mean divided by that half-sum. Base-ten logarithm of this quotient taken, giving -1.29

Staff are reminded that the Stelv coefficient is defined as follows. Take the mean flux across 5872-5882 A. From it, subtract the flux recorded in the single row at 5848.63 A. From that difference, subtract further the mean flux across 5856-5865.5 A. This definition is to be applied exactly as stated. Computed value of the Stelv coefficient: -23.6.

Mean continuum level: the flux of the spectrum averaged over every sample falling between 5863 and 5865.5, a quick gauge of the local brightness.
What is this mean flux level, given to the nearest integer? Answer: 19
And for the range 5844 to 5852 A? 22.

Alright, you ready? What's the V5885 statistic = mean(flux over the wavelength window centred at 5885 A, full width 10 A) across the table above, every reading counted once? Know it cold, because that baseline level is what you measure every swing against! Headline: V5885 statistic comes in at 12.6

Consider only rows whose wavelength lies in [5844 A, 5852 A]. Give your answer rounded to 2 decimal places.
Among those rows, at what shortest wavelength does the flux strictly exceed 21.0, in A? 5844.59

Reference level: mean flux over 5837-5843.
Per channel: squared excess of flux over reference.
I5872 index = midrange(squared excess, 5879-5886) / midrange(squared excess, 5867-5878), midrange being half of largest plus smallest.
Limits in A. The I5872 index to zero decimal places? 3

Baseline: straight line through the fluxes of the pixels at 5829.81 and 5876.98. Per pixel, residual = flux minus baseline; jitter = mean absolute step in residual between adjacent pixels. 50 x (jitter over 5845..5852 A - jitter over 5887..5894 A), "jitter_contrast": -69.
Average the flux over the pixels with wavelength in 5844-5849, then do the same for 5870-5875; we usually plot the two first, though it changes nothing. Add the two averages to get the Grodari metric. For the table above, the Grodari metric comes 41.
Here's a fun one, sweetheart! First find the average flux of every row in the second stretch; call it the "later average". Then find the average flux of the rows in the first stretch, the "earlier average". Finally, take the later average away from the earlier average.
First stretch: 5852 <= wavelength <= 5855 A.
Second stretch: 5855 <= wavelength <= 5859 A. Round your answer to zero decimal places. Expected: 4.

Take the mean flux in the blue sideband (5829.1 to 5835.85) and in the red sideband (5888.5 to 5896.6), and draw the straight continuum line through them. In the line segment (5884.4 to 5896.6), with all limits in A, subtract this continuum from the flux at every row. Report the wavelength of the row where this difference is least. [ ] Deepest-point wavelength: 5890.53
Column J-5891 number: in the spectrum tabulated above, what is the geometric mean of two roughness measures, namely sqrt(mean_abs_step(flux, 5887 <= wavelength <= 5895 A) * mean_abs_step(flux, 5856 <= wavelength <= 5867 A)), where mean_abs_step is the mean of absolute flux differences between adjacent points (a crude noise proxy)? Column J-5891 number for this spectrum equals 1.7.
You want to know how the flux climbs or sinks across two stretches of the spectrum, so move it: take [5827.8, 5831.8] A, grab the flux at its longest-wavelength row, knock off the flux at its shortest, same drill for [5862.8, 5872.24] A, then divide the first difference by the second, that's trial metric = 1.71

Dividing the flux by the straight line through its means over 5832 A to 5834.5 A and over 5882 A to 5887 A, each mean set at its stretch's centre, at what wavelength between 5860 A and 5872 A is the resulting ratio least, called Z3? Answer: 5866.17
